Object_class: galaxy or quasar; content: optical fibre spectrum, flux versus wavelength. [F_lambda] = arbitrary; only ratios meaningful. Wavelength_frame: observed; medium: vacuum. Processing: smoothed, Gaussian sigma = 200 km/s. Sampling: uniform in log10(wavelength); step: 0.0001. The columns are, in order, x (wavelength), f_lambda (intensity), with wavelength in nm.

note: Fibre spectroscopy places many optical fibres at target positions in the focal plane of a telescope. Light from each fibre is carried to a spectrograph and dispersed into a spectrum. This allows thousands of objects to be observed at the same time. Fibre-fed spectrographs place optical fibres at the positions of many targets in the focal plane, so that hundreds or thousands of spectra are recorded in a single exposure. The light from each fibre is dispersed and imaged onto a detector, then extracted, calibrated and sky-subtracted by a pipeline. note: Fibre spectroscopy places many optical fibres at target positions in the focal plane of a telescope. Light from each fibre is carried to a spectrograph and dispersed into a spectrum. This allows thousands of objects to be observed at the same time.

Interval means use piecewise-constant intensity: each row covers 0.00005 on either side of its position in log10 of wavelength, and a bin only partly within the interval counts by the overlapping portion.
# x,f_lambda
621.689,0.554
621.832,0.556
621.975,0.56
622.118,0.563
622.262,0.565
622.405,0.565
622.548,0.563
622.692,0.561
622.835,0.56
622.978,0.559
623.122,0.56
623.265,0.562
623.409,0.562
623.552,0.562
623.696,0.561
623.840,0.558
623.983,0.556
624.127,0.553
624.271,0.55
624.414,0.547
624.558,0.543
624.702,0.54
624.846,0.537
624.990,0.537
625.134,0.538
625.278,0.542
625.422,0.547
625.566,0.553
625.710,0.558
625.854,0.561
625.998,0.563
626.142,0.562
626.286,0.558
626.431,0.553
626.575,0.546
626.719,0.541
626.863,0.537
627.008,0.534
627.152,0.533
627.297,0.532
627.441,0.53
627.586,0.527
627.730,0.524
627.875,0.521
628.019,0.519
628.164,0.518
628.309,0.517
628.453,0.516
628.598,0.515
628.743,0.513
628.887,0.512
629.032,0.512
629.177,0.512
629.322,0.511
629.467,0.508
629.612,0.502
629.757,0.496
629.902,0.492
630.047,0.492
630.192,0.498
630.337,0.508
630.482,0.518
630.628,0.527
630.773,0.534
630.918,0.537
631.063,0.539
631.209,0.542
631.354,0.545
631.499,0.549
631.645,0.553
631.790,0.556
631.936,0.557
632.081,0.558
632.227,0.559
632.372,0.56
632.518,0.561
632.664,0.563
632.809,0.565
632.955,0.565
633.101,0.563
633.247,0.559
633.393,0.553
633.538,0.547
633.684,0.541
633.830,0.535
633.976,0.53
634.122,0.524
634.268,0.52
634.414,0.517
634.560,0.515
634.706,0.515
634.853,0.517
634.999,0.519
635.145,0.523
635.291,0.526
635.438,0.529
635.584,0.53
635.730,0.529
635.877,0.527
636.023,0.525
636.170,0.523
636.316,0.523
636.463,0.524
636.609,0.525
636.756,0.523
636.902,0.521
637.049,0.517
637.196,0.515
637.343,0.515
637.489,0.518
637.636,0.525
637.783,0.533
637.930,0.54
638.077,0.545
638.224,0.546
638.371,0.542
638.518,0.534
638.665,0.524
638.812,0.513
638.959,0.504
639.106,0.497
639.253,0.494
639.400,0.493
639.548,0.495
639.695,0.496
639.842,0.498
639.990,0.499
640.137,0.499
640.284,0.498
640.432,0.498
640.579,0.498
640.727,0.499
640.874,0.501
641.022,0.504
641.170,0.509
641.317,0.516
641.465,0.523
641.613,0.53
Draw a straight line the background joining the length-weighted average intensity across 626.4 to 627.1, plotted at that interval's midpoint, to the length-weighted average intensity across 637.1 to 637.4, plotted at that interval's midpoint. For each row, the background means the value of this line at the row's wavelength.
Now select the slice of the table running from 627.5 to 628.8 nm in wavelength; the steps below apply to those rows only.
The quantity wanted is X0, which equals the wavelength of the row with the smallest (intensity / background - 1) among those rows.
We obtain 628.743 nm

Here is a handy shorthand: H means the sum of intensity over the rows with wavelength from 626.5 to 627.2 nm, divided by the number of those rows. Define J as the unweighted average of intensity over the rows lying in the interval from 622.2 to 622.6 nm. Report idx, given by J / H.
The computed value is 1.05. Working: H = 0.538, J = 0.564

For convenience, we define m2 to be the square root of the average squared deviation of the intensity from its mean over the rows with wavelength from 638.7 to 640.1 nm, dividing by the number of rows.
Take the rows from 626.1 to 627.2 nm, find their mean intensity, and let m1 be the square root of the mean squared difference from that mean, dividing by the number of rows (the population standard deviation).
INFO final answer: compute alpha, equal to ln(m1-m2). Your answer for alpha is -5.40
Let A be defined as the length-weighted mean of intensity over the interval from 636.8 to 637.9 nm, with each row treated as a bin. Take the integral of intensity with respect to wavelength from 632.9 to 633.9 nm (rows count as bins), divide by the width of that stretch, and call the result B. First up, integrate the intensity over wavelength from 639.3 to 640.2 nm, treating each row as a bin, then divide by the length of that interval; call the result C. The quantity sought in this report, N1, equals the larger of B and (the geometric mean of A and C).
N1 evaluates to 0.552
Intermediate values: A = 0.521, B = 0.552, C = 0.496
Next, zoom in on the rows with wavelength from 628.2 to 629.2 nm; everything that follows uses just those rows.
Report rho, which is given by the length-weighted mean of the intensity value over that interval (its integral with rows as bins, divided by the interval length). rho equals 0.514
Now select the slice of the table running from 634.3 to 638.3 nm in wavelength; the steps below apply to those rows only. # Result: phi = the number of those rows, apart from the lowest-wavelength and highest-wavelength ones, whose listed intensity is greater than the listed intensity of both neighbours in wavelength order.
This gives 2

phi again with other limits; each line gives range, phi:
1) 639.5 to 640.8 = 0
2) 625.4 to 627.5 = 1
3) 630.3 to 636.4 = 1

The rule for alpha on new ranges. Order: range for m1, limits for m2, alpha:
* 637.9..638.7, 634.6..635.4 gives -5.64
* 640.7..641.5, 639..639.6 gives -4.96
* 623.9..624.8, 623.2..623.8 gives -5.28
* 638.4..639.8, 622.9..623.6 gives -4.36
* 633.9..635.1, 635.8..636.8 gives -5.68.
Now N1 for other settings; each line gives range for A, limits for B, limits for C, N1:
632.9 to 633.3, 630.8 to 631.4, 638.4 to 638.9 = 0.543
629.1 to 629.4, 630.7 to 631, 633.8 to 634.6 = 0.537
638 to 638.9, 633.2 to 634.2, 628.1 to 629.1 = 0.541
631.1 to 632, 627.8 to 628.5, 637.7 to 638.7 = 0.544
